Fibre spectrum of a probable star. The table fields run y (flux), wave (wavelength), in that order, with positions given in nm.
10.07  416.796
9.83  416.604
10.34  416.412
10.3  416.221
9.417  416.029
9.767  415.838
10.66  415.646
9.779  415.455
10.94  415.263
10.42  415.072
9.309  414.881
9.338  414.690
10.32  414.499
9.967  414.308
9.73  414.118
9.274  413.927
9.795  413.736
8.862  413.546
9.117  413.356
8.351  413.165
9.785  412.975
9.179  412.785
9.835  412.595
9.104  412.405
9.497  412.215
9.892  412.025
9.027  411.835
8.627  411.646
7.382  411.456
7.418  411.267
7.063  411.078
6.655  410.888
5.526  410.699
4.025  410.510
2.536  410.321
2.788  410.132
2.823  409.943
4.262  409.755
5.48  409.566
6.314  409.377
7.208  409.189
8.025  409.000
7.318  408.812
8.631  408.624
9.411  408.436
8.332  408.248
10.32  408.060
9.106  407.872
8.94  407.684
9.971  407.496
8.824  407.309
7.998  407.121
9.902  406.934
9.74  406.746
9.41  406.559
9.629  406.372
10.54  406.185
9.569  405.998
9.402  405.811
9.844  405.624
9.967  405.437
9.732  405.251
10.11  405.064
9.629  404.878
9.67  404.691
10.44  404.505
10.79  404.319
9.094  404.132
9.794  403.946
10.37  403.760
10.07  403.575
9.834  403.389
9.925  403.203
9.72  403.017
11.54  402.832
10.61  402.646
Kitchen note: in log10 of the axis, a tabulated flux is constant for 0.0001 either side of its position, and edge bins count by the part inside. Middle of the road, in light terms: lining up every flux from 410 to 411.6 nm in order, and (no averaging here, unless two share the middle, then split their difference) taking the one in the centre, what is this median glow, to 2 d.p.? 6.09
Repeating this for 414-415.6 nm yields 9.87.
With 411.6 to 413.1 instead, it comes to 9.34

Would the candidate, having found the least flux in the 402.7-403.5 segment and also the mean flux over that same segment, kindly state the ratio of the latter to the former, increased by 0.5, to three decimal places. 1.555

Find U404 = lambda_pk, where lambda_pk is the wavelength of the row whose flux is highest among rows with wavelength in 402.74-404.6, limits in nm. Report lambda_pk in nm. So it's 402.832 nm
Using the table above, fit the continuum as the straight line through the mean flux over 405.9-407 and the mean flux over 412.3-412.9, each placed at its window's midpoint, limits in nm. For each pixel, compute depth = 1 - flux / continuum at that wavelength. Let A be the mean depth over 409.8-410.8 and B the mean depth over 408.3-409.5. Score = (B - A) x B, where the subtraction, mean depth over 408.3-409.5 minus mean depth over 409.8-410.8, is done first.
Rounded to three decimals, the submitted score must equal -0.083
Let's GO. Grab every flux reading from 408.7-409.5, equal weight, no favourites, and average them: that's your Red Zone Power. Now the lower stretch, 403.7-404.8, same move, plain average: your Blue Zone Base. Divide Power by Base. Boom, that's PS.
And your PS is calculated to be 0.72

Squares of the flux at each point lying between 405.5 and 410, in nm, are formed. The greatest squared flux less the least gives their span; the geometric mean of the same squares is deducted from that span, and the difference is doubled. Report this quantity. 76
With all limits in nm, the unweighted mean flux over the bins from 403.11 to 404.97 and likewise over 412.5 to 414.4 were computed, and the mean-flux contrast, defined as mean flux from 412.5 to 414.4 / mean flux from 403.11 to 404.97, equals 0.94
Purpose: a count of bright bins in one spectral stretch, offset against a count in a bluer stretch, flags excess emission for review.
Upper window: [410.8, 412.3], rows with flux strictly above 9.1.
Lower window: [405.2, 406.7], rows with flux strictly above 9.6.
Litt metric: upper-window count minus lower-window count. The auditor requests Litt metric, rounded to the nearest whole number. -3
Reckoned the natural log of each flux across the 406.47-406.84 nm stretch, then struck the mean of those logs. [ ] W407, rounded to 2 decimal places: 2.26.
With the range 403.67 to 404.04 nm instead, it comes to 2.31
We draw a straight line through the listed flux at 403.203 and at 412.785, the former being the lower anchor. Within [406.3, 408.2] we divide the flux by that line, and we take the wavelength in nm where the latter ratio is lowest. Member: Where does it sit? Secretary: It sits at 407.121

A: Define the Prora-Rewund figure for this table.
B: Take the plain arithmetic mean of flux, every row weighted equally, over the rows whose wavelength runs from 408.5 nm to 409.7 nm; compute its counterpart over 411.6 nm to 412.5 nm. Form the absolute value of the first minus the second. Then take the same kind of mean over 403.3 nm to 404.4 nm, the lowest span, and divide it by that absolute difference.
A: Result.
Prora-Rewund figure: 5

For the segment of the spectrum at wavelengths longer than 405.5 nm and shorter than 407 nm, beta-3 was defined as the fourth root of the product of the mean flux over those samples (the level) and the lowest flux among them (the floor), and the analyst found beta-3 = 3.09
